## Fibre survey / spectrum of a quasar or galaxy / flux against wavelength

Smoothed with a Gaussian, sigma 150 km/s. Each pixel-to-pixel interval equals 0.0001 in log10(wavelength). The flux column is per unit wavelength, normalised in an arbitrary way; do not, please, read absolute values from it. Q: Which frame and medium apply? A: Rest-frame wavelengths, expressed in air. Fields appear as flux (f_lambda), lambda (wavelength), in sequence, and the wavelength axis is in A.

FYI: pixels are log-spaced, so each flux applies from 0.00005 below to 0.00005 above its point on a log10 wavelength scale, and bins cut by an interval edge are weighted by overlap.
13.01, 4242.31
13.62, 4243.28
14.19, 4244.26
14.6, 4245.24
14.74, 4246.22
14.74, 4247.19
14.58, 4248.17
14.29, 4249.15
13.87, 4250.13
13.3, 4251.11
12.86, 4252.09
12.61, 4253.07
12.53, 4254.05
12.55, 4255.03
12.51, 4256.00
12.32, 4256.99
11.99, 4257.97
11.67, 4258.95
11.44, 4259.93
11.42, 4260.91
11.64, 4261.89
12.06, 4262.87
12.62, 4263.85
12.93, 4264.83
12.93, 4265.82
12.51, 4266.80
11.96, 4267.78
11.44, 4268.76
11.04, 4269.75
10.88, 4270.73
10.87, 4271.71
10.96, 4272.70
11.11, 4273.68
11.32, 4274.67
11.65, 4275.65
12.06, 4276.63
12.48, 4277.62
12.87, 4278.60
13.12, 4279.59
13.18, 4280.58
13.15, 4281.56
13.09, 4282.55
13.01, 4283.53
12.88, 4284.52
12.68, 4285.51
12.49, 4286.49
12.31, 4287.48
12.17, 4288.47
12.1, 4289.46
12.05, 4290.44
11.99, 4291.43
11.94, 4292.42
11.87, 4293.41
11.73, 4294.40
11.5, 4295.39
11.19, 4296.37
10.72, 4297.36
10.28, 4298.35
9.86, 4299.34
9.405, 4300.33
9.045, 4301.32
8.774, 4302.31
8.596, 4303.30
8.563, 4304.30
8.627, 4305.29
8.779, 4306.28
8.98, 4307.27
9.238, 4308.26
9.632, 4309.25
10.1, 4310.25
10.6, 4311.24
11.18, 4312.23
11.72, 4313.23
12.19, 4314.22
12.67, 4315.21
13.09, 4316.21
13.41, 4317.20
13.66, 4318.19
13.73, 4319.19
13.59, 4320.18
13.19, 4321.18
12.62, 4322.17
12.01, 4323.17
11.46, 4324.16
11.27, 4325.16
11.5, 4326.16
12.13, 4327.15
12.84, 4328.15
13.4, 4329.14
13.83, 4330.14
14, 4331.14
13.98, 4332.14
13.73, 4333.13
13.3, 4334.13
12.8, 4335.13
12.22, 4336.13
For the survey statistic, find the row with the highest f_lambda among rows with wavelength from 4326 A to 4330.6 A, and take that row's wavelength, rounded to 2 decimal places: 4330.14 A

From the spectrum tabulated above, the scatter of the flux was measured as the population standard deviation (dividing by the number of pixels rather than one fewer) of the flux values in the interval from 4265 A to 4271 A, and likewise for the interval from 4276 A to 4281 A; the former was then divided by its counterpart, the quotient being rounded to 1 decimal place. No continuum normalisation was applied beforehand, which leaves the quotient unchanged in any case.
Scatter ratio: 1.8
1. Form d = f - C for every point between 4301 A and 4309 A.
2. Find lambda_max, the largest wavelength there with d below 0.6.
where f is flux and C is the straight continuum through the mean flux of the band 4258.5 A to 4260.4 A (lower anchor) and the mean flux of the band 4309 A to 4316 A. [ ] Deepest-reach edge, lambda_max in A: 4308.26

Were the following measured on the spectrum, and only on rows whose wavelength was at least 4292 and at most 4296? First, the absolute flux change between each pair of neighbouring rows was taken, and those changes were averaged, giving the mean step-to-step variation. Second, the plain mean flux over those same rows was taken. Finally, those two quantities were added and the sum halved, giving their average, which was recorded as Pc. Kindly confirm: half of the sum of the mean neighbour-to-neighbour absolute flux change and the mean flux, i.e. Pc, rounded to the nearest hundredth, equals 5.95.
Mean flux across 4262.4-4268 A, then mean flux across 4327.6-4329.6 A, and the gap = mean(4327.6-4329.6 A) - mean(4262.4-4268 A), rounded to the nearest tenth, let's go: 0.6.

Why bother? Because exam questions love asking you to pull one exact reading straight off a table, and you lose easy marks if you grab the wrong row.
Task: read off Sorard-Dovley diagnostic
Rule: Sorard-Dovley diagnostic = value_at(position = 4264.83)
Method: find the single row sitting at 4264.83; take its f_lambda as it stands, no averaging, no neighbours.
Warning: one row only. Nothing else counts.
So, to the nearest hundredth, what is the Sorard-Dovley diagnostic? 12.93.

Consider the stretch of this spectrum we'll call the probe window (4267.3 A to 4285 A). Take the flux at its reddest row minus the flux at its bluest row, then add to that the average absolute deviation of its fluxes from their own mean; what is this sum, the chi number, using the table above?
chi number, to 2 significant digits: 1.7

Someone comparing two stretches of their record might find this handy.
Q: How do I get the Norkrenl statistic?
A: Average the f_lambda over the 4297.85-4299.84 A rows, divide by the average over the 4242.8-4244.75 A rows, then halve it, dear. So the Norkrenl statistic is 0.36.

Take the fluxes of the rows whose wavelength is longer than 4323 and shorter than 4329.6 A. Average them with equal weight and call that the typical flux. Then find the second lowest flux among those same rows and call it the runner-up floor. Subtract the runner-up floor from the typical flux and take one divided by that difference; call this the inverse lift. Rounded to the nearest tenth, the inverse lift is 1.6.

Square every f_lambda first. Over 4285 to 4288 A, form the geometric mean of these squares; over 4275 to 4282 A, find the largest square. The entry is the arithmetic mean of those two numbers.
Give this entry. 165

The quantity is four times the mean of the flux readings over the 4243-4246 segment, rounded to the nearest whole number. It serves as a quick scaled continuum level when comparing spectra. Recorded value 57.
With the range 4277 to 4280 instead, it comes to 51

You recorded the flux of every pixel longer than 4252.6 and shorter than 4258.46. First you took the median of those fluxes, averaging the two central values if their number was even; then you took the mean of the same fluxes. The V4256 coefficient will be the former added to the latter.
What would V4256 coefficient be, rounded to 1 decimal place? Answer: 24.9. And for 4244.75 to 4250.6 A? 29.1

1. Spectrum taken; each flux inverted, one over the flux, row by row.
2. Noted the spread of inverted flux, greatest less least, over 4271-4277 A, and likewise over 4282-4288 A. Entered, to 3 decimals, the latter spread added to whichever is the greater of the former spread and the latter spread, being 0.014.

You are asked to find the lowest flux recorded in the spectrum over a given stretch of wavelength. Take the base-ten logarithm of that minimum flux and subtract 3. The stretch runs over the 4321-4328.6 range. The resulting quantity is -1.95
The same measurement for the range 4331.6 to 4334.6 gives -1.88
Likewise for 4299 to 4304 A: -2.07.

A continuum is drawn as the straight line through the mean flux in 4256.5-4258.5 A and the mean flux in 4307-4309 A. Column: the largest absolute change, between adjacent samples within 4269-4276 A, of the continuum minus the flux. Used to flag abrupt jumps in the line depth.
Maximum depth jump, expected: 0.39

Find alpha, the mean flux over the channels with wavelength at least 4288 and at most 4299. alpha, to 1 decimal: 11.6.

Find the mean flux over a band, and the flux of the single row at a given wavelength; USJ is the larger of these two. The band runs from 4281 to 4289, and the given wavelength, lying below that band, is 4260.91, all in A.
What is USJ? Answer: 12.7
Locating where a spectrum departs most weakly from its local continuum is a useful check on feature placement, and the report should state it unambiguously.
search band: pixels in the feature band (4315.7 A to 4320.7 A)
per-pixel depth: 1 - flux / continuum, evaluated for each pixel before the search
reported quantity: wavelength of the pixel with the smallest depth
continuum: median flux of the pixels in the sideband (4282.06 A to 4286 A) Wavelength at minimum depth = 4319.19 A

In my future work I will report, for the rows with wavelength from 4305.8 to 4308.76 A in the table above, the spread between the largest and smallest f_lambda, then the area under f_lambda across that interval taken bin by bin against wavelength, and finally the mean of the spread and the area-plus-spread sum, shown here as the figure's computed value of 13.8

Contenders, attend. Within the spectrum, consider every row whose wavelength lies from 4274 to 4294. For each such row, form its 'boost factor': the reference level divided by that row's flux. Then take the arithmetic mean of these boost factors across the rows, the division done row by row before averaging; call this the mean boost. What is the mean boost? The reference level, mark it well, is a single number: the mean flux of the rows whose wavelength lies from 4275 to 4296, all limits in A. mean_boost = 1.00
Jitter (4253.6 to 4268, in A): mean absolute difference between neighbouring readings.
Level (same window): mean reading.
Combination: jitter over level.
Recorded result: 0.021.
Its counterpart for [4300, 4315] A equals 0.033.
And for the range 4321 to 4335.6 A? 0.033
